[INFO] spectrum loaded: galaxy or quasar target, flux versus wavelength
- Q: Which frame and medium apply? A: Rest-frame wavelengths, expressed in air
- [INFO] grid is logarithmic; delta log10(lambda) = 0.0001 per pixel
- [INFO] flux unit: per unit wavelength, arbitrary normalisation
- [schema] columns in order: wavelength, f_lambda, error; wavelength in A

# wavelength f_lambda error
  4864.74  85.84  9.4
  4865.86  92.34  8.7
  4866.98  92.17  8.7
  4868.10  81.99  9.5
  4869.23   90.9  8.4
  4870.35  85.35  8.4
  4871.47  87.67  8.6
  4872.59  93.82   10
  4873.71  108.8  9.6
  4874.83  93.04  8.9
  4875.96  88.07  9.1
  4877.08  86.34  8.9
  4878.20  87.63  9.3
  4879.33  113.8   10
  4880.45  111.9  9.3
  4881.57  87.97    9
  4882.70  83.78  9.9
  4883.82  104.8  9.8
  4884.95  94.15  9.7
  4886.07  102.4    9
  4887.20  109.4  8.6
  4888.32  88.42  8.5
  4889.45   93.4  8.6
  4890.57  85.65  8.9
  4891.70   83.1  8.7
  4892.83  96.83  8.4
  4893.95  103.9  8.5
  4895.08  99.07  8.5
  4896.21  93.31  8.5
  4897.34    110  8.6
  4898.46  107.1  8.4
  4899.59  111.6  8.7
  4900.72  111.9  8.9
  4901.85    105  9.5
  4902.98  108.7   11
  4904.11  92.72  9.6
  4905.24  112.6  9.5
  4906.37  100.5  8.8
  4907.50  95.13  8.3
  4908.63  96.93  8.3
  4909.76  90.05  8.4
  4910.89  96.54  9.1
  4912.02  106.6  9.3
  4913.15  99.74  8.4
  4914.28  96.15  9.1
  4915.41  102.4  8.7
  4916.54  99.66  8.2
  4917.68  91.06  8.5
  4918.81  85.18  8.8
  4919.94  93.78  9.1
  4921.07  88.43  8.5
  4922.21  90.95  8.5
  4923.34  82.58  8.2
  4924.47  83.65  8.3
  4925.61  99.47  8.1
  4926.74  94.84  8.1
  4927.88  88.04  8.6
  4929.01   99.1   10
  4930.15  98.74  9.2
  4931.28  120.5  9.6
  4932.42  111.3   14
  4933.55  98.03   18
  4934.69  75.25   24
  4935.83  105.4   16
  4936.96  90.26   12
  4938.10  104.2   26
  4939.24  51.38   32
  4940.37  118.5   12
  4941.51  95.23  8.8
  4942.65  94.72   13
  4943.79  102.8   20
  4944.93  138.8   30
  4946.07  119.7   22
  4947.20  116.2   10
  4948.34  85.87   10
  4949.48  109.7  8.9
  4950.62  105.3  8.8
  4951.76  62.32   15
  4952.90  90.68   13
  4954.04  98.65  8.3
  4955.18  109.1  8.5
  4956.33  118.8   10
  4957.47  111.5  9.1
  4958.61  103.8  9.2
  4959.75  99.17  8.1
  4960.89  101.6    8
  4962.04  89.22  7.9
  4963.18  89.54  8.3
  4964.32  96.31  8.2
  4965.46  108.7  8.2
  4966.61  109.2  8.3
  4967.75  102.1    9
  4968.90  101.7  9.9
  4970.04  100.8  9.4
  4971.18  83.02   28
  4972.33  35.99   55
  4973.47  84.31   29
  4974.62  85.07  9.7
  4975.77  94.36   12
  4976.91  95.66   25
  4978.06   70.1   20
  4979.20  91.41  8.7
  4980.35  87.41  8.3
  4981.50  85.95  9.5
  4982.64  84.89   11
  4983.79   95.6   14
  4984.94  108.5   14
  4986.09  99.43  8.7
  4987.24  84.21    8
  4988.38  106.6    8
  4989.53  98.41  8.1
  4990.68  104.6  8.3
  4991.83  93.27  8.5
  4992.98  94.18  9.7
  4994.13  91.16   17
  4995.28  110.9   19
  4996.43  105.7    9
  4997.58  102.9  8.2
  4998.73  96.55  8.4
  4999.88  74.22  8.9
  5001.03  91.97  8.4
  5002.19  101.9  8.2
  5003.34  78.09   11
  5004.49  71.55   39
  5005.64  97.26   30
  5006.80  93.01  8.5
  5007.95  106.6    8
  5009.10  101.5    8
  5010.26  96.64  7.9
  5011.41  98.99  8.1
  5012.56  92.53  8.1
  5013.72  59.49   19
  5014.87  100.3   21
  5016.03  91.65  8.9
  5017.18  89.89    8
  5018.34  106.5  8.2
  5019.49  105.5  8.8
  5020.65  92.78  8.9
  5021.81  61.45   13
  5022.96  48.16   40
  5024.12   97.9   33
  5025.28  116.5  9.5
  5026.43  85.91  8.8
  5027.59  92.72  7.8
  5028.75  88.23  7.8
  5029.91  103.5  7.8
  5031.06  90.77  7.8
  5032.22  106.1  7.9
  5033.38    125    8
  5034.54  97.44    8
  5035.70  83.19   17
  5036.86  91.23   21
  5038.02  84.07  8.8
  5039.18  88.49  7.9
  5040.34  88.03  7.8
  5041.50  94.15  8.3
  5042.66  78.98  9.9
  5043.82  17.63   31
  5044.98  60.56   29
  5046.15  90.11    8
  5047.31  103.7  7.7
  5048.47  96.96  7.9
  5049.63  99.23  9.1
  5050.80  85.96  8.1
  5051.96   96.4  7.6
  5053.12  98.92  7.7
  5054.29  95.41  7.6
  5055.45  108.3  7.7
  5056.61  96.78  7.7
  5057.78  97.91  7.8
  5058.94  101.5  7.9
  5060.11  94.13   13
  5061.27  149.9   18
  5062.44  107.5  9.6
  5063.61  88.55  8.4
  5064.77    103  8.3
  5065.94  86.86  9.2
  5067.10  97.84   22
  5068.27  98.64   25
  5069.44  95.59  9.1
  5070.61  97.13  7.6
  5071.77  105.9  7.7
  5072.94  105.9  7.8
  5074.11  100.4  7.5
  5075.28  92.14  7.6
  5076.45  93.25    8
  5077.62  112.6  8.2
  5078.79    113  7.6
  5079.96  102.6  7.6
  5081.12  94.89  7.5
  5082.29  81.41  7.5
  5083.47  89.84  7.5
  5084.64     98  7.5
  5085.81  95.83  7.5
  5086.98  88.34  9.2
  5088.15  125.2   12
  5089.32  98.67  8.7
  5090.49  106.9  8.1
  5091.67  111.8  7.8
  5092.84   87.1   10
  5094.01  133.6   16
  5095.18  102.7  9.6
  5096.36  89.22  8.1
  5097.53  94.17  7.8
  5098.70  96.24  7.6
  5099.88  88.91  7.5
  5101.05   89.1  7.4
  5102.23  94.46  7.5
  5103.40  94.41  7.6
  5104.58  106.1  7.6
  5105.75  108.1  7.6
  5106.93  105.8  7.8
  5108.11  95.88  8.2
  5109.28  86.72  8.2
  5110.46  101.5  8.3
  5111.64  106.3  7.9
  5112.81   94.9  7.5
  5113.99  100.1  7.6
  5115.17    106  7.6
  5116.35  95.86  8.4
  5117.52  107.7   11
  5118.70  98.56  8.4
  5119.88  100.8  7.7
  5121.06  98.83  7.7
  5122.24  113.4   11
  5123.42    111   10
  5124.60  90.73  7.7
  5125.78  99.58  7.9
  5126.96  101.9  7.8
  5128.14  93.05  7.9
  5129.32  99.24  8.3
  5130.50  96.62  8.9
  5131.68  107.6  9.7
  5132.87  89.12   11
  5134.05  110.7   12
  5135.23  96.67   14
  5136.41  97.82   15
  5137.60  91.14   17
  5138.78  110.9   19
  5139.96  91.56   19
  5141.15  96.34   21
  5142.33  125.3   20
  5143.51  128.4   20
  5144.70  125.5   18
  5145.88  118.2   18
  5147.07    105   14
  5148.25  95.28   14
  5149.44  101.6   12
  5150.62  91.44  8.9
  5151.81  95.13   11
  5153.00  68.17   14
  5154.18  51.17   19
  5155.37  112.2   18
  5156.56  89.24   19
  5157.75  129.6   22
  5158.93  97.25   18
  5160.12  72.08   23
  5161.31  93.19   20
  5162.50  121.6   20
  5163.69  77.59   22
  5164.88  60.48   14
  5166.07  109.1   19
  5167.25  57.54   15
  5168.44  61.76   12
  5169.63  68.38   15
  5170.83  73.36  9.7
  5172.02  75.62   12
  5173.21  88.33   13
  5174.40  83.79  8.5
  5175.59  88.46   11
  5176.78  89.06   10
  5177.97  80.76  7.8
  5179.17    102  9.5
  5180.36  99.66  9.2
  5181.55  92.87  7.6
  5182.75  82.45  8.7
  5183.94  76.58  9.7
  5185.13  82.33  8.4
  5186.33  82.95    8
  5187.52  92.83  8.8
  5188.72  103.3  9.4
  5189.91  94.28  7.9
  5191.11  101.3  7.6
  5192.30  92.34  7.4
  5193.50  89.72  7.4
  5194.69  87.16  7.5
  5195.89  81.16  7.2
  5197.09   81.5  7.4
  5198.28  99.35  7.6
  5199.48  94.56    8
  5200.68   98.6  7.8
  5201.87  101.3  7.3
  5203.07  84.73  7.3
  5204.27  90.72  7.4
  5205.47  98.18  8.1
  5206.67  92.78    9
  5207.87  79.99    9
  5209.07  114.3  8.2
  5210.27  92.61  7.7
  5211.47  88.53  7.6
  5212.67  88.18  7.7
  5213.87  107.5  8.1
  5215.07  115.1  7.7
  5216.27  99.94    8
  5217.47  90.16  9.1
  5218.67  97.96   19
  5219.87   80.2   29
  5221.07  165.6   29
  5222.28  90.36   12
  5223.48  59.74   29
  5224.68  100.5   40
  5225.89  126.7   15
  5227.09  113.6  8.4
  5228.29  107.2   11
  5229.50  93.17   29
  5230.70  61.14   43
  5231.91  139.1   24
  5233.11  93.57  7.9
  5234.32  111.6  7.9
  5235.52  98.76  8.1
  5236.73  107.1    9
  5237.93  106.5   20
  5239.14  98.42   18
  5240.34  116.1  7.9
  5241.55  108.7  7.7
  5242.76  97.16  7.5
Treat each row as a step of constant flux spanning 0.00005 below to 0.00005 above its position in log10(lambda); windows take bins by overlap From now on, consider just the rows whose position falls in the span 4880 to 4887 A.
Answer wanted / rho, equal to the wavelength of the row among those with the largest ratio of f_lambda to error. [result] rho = 4880.45 A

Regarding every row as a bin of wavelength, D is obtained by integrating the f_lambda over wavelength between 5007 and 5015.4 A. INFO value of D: 787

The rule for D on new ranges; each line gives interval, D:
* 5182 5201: 1708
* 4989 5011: 2096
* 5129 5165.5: 3586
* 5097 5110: 1253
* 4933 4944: 1025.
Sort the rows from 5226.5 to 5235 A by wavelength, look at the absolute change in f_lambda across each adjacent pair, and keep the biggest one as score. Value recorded 78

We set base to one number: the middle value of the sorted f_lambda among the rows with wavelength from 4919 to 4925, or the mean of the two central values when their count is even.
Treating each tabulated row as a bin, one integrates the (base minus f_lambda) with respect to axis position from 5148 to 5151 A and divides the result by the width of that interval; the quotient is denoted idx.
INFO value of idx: -8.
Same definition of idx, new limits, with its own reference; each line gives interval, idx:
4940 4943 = -14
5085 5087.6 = -5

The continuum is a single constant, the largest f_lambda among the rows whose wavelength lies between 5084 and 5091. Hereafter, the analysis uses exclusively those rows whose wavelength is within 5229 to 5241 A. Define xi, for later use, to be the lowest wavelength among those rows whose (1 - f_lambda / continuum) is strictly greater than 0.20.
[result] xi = 5229.50 A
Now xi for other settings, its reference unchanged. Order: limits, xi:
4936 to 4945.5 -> 4936.96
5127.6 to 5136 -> 5128.14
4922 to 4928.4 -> 4922.21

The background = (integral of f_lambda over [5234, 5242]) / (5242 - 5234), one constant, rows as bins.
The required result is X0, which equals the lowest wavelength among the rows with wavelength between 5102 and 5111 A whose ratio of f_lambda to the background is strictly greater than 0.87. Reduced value 5102.23 A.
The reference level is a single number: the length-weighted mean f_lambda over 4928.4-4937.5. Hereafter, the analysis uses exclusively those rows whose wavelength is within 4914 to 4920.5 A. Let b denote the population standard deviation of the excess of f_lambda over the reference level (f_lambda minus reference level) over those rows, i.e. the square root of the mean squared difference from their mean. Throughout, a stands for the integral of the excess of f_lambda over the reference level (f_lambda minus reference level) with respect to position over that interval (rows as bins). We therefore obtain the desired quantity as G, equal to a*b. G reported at -191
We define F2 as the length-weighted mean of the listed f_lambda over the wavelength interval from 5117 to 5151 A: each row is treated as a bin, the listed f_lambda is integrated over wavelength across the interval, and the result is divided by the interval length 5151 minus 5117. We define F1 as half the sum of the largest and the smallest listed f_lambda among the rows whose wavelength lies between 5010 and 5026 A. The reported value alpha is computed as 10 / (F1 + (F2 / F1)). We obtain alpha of 0.120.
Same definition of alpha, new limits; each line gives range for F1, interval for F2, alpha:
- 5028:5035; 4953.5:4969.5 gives 0.093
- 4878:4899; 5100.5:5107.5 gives 0.101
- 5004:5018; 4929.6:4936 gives 0.119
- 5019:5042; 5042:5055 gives 0.114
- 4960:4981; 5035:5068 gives 0.135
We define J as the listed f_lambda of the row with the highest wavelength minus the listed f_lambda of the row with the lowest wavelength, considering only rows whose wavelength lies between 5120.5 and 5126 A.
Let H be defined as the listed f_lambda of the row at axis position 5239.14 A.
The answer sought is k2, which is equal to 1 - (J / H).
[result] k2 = 1.0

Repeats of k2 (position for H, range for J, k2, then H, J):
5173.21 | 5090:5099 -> 1.1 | 88.33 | -11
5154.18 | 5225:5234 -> 1.6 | 51.17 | -33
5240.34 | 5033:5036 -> 1.4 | 116.1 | -42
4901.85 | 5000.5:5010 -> 0.9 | 105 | 10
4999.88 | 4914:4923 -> 1.1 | 74.22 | -5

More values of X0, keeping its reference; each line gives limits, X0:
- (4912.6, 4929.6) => 4913.15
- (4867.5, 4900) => 4872.59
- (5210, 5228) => 5213.87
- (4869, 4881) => 4872.59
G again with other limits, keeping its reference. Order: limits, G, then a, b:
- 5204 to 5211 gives -361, -35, 10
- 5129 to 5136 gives 6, 1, 7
